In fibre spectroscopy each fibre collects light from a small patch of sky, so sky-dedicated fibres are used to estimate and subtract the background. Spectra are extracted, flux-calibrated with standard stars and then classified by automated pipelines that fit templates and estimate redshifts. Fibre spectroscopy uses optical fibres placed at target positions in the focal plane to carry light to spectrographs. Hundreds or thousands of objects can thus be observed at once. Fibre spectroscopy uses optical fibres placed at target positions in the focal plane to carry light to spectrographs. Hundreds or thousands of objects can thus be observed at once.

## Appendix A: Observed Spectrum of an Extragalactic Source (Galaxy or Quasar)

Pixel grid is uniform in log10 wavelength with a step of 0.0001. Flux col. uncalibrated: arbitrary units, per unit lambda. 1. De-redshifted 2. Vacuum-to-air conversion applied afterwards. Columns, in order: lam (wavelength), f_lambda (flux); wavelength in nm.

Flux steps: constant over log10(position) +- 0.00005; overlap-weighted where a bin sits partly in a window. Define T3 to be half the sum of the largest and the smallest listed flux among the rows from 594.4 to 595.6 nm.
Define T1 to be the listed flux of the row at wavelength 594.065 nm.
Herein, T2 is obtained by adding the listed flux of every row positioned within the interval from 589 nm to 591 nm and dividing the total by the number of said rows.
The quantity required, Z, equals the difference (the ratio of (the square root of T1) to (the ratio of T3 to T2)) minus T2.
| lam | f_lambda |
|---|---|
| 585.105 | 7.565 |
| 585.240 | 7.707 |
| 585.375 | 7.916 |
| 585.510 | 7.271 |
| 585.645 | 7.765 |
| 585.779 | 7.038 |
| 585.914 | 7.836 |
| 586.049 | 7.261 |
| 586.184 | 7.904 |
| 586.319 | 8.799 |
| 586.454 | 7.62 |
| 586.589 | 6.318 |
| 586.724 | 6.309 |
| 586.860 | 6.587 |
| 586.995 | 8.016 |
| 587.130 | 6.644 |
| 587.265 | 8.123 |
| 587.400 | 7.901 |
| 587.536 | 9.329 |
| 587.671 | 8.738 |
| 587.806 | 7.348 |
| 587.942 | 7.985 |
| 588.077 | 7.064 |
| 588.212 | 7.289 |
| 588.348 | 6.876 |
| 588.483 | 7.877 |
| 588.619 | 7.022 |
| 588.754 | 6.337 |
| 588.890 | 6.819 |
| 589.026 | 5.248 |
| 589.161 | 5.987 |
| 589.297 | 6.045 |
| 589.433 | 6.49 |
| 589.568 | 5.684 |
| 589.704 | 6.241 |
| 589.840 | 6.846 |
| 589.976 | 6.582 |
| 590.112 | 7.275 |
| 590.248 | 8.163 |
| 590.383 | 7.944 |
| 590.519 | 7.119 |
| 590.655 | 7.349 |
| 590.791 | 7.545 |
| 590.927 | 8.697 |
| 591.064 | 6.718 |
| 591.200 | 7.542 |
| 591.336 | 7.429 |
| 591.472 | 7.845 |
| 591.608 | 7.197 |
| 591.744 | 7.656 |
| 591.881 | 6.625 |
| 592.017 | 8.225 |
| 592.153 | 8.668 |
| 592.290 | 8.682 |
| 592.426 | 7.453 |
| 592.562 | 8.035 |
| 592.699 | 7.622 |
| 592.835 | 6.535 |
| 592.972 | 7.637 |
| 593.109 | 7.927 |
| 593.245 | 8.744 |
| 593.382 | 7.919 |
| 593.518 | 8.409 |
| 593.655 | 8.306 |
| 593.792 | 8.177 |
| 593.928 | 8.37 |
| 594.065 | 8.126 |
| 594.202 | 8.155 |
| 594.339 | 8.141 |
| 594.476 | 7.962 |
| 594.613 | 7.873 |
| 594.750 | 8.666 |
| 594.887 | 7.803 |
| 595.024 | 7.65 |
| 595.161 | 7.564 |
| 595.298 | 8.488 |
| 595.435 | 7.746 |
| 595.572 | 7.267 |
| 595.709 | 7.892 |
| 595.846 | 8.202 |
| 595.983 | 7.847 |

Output -4.42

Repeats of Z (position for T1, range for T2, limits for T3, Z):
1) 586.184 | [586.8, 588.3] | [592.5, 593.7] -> -4.88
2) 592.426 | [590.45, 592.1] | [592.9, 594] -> -5.00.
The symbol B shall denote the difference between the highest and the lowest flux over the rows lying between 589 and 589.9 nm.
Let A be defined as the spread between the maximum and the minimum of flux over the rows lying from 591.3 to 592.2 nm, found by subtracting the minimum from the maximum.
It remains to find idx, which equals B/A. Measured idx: 0.8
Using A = 2.0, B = 1.6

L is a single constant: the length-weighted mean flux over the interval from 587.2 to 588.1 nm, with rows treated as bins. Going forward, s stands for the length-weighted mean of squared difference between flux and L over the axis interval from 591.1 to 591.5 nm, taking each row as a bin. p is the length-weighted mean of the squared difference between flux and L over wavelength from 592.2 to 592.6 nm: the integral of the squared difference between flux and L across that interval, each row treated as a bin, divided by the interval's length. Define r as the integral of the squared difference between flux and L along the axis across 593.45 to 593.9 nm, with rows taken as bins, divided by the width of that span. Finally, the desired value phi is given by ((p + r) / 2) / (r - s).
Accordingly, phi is -0.4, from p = 0.3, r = 0.04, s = 0.4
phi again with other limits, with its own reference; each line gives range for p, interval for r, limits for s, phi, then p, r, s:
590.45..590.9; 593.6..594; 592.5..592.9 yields -0.4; 0.6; 0.03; 0.9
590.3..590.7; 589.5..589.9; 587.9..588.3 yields 0.7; 0.5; 3.73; 0.7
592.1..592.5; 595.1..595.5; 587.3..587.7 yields -0.7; 0.4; 0.19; 0.6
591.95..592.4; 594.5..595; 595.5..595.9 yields -1.6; 0.2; 0.15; 0.3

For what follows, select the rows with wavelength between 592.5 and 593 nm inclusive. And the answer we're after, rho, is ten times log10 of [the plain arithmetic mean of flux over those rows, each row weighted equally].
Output 8.73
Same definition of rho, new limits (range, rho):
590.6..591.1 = 8.80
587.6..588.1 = 8.91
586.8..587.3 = 8.66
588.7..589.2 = 7.85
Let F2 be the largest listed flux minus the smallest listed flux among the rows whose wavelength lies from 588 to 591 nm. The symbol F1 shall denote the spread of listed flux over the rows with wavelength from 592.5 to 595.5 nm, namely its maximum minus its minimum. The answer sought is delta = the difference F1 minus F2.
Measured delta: -1.2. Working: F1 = 2.2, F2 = 3.4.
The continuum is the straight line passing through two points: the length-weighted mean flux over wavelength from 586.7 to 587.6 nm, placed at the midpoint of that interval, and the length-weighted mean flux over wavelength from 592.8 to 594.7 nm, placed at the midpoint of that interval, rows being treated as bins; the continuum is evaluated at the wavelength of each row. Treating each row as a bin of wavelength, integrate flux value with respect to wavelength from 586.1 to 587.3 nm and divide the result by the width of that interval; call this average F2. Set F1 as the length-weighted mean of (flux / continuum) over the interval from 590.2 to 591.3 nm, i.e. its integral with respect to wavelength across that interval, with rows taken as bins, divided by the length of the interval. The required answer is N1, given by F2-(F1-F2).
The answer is 13.7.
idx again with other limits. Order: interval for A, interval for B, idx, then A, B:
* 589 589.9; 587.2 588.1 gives 1.4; 1.6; 2.3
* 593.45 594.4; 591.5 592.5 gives 7.3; 0.3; 2.1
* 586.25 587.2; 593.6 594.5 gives 0.2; 2.5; 0.4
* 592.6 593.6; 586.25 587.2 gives 1.1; 2.2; 2.5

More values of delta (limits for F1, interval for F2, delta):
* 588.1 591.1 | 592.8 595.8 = 1.2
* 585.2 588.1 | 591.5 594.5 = 0.8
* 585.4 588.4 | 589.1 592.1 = 0.0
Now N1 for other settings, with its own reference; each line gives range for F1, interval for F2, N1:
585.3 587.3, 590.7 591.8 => 14.2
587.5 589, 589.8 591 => 14.1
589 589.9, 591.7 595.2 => 15.1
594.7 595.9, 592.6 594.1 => 15.0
